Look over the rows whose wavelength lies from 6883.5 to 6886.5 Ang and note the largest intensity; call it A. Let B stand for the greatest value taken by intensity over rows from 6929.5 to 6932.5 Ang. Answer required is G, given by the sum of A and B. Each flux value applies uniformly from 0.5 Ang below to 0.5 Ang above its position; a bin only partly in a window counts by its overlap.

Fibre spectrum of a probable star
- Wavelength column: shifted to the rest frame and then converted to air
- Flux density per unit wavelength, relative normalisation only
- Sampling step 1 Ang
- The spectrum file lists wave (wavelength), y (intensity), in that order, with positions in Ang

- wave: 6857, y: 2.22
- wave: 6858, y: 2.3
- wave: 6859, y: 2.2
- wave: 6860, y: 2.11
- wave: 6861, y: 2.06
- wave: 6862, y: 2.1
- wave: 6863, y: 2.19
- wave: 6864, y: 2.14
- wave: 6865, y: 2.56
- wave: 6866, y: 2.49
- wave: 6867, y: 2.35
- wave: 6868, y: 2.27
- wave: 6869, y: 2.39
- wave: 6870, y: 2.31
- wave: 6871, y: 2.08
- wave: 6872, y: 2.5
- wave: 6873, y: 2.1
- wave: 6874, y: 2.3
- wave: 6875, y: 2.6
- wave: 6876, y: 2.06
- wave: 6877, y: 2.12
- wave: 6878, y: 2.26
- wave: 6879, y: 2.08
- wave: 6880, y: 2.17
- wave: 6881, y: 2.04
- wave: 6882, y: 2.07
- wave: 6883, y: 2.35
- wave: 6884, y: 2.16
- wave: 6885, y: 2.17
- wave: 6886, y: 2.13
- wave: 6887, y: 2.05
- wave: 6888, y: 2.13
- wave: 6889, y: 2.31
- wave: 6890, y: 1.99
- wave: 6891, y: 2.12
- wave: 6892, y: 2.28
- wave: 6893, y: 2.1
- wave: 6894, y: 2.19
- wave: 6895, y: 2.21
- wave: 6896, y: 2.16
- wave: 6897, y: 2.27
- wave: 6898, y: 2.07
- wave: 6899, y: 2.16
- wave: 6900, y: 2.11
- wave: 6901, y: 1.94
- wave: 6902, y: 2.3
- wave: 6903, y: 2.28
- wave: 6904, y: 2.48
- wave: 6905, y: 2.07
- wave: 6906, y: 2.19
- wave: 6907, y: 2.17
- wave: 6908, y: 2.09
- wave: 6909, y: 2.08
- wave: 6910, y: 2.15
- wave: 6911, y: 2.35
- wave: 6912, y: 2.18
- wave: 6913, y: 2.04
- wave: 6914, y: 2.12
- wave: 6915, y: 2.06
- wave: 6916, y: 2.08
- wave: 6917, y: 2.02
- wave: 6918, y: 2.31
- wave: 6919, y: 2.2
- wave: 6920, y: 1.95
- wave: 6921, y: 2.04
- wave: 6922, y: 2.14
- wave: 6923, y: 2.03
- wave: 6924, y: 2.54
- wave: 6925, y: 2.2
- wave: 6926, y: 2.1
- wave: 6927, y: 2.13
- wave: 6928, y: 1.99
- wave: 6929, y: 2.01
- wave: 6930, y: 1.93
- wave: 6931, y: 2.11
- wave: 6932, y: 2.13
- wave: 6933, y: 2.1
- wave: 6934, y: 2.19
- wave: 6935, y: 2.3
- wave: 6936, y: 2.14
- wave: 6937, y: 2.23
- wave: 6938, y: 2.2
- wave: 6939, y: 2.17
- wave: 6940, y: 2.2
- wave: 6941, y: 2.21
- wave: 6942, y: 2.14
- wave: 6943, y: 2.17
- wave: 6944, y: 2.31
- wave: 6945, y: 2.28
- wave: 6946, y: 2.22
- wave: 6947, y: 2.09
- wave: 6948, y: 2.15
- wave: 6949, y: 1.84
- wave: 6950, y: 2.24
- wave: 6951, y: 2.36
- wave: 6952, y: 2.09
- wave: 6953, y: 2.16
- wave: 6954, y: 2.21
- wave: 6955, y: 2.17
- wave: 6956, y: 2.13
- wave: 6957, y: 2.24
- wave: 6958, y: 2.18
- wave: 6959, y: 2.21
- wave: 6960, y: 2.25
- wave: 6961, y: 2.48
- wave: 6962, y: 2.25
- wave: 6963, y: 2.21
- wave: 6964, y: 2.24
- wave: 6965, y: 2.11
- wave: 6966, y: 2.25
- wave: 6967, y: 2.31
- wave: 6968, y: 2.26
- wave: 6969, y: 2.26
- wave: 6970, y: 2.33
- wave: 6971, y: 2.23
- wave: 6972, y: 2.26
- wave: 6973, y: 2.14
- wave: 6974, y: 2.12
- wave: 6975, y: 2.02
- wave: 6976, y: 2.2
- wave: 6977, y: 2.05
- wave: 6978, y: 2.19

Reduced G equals 4.30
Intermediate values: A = 2.17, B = 2.13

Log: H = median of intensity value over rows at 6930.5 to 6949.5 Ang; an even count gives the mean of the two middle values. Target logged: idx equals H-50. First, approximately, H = 2.17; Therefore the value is -47.83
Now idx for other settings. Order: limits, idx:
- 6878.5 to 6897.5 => -47.84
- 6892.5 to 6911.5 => -47.84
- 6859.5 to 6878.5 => -47.74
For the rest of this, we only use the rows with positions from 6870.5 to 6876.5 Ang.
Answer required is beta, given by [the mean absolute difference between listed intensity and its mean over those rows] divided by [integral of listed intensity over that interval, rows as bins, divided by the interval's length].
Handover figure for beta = 0.085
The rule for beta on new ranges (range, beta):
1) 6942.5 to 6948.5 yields 0.030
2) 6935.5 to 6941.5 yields 0.011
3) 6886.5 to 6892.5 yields 0.046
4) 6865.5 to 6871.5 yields 0.041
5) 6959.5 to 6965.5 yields 0.033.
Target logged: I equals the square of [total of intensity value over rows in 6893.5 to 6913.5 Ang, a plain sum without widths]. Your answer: 1891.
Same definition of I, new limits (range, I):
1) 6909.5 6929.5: 1818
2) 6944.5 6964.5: 1936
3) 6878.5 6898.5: 1853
